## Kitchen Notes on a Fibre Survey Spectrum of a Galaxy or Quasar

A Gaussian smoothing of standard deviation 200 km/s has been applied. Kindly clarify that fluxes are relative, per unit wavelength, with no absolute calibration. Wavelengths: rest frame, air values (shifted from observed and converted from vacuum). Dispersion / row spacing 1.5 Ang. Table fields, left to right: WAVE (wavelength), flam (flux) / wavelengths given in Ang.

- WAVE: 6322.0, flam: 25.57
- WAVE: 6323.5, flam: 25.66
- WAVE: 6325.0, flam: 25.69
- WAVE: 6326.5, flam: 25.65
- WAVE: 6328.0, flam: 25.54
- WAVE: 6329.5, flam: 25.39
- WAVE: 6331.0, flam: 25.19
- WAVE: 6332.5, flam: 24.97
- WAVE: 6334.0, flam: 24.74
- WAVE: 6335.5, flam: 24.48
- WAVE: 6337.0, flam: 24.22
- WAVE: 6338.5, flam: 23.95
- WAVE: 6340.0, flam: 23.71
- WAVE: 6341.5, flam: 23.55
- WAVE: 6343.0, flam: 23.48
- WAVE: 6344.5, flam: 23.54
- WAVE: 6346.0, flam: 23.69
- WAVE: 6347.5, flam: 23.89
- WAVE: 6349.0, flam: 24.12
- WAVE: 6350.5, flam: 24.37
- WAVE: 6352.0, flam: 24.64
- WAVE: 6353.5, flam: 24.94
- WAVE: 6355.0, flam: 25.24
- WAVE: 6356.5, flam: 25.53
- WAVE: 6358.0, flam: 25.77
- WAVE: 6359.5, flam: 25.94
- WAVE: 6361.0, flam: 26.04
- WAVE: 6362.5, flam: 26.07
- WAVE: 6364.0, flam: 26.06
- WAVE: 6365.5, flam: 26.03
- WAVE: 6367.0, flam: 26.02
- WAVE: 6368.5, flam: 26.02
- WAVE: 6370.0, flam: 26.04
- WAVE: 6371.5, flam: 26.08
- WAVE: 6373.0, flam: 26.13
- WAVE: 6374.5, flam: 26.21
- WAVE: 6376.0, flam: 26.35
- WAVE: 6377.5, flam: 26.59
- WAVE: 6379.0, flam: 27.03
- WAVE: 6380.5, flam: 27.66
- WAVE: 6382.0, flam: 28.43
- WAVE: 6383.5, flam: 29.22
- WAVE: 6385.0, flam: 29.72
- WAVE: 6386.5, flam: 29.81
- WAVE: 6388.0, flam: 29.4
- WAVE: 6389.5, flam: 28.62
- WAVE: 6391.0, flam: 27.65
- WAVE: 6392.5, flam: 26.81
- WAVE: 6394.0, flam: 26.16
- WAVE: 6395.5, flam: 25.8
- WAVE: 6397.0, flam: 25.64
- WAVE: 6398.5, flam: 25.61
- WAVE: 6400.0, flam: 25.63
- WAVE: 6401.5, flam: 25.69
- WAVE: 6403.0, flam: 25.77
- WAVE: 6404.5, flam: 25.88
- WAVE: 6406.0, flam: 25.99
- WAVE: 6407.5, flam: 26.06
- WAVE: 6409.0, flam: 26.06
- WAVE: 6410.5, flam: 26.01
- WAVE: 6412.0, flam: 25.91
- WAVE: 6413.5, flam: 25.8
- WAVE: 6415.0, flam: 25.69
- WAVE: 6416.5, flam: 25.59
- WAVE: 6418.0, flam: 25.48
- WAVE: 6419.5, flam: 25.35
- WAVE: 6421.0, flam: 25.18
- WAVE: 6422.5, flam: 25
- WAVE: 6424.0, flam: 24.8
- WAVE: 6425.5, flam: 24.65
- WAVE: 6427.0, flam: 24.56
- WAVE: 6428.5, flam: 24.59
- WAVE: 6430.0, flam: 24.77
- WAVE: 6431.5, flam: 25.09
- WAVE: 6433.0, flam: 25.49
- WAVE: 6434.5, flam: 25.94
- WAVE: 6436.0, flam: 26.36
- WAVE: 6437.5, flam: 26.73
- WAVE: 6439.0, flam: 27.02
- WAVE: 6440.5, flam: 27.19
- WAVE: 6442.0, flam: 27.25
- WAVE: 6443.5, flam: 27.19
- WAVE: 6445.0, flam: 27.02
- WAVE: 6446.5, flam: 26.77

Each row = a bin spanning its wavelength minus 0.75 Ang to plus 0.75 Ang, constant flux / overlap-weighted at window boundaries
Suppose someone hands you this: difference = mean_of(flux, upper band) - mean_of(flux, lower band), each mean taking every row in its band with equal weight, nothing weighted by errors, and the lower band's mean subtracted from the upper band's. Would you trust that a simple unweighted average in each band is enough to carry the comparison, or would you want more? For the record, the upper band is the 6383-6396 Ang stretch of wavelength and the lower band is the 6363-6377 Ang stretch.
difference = 2.0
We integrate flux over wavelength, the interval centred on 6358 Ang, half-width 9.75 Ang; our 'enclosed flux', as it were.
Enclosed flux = 496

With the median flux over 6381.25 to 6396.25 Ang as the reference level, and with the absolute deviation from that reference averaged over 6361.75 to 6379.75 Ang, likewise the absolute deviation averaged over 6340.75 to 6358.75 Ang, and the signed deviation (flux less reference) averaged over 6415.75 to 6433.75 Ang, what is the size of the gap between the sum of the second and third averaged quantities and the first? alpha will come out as 1.7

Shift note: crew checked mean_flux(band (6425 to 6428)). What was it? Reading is 24.6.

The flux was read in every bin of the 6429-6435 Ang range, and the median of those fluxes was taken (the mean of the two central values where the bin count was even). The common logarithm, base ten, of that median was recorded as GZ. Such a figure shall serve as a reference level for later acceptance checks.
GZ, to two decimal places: 1.40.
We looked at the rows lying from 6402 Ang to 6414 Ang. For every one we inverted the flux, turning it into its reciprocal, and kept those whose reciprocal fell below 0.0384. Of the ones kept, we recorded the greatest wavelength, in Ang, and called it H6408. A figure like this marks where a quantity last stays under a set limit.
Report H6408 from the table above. 6409.0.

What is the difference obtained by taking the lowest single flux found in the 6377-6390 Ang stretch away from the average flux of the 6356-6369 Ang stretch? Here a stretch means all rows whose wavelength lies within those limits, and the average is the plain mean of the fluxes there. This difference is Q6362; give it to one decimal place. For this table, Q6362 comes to -0.6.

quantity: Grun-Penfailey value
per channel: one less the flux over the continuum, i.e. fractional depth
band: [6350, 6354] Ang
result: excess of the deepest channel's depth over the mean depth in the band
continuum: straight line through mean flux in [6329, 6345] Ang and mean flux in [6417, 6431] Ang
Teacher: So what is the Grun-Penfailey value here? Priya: 0.011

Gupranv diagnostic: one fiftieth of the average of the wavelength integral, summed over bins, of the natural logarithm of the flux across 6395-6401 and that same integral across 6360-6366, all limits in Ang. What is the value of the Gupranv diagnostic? 0.390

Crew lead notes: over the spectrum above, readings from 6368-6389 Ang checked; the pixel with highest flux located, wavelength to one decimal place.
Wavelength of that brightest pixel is 6386.5 Ang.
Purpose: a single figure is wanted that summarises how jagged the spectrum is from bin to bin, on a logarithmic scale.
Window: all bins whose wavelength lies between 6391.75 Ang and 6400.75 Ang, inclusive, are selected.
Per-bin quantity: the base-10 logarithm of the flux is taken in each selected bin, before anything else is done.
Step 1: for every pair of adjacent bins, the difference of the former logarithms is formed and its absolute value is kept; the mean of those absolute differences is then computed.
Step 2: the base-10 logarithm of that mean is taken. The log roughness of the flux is -2.4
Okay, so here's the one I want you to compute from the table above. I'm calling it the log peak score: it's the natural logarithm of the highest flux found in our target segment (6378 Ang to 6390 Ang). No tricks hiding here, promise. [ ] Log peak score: 3.395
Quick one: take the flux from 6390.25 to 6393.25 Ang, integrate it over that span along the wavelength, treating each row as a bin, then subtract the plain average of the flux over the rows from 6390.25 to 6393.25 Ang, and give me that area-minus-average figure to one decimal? 54.5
